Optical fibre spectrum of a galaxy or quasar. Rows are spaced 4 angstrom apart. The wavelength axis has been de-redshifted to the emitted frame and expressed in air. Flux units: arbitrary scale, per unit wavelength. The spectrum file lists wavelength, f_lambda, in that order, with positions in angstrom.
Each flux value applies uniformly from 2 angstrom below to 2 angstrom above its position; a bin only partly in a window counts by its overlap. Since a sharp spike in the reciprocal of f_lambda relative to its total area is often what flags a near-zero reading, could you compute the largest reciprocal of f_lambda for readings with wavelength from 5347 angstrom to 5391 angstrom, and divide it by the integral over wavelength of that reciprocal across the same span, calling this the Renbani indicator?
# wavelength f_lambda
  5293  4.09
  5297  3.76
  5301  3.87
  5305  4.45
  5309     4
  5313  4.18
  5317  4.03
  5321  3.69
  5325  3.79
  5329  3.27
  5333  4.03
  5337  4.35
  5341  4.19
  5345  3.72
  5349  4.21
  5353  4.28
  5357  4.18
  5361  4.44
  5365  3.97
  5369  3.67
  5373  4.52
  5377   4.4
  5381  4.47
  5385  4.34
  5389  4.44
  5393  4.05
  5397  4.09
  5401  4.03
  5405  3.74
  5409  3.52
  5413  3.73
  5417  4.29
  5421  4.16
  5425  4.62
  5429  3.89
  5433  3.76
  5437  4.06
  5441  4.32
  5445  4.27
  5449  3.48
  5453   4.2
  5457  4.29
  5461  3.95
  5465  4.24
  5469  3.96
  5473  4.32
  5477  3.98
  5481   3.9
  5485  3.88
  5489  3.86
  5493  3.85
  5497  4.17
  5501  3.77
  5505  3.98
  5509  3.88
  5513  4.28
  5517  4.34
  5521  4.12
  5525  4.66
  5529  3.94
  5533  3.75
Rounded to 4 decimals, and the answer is 0.0263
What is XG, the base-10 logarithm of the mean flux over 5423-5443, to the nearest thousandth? 0.616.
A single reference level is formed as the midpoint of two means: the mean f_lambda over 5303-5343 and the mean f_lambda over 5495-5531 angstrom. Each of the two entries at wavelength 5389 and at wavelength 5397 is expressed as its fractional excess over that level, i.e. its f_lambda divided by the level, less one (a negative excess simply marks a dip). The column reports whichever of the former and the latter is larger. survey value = 0.09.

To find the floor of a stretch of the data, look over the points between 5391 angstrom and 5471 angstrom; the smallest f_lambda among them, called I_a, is 3.48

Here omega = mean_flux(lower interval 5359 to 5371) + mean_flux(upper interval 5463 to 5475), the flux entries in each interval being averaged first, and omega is 8.20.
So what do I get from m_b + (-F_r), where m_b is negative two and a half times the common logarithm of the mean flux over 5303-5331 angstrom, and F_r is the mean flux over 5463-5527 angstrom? -5.56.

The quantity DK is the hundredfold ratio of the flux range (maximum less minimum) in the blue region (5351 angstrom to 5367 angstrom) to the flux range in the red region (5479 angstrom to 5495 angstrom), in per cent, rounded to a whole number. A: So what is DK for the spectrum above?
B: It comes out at 940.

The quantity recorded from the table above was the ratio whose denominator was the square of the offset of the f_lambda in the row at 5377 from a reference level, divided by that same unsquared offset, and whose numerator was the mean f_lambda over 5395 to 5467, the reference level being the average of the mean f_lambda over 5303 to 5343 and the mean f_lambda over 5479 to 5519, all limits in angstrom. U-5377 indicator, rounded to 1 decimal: 10.0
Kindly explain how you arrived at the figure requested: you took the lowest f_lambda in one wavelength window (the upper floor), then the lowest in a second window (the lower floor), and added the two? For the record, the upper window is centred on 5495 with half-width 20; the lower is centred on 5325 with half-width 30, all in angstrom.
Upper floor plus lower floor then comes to 7.04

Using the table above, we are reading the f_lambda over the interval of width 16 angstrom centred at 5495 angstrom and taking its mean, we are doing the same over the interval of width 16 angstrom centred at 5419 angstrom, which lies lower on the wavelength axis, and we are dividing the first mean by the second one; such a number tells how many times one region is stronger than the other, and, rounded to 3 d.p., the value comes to 0.932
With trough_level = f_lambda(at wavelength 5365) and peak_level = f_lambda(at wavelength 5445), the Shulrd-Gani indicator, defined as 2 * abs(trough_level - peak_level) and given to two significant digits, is 0.60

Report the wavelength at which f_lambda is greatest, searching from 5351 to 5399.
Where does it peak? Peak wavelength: 5373 angstrom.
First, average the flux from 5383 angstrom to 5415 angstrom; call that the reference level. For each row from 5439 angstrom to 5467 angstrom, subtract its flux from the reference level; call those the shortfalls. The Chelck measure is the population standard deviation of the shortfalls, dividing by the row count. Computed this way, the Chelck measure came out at 0.280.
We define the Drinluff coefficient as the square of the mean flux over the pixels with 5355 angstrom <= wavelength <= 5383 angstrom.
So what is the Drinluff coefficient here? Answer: 17.9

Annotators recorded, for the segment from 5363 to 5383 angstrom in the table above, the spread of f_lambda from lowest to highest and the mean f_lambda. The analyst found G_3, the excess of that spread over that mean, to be -3.4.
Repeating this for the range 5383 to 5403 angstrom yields -3.8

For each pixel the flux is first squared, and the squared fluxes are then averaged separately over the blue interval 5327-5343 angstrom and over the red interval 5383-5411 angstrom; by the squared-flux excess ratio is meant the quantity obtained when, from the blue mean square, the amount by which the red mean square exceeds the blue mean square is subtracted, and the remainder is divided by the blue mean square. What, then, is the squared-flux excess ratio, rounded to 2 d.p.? 0.97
